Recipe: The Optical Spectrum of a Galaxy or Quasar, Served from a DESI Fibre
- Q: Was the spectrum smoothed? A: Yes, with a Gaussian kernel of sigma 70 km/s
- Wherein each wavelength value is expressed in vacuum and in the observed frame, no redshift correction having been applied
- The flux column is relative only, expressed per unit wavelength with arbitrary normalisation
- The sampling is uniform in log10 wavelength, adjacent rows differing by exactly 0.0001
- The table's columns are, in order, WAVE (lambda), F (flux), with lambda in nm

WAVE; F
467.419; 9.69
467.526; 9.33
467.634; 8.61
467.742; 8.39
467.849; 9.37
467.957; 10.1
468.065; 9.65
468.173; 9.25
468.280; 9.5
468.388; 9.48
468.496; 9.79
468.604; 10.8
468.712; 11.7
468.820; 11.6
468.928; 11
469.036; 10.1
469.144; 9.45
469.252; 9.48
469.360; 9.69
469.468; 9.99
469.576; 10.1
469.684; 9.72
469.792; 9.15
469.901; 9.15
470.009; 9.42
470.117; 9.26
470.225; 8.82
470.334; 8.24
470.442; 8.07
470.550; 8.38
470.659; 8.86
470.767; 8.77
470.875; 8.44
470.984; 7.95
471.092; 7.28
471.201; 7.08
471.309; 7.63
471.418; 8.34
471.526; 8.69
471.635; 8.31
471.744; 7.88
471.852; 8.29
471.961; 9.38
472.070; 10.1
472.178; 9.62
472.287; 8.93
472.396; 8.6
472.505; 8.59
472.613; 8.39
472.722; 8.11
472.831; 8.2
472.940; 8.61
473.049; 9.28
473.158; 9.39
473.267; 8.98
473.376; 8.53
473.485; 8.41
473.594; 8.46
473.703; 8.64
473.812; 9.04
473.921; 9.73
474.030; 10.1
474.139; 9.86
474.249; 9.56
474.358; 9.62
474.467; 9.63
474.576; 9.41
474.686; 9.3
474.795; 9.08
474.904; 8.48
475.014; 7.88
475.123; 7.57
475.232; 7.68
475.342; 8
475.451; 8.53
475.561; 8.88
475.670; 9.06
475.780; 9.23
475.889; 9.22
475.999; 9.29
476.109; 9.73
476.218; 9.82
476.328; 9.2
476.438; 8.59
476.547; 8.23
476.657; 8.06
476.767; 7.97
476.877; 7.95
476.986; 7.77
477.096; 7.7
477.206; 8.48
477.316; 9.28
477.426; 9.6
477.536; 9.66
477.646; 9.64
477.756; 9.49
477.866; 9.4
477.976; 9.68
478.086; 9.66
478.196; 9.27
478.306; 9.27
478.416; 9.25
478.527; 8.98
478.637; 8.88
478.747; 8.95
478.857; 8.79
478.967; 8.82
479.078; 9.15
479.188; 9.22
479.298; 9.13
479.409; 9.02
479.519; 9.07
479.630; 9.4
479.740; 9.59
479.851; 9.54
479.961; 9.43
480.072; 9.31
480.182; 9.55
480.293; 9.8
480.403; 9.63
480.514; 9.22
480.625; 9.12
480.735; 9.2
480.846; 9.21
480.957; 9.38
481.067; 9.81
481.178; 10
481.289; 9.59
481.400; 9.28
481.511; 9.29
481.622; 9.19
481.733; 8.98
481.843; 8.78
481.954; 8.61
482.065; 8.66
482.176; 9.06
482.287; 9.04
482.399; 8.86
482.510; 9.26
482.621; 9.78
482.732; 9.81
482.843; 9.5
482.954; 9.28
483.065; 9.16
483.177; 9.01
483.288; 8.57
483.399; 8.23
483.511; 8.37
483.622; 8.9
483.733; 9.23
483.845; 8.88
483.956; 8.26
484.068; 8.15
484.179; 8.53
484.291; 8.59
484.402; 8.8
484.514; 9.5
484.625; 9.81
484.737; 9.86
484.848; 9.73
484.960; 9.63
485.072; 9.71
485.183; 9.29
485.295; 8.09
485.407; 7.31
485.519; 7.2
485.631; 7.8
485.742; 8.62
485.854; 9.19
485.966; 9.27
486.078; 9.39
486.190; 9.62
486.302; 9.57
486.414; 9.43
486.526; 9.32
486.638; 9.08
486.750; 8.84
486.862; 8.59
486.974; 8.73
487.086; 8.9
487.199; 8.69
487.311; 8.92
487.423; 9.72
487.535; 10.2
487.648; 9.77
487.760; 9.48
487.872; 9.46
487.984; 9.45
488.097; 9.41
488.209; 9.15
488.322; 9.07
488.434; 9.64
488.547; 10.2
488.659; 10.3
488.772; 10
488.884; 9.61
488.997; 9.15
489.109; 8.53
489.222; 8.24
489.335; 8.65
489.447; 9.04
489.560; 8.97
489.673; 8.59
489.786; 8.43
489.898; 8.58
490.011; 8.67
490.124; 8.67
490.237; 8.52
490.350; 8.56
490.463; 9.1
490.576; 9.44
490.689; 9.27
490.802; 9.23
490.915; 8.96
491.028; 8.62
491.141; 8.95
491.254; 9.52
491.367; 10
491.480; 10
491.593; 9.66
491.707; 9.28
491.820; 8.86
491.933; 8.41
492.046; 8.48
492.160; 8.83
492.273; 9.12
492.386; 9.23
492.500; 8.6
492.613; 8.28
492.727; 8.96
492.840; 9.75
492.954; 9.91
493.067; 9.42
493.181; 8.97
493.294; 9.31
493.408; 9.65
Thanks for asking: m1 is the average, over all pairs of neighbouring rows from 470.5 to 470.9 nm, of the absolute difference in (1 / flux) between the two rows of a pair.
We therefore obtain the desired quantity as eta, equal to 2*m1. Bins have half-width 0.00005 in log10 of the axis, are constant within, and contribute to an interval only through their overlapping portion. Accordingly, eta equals 0.0081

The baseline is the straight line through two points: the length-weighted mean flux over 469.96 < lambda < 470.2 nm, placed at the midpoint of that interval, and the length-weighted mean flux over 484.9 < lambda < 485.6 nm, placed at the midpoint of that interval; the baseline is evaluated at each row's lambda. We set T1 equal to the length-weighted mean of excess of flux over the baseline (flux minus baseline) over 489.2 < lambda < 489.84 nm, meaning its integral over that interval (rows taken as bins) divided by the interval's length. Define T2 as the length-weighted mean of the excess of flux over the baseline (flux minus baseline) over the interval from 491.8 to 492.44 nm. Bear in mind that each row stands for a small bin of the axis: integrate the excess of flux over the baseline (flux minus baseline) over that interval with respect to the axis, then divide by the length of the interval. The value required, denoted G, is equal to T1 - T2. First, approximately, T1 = 0.39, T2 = 0.7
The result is -0.28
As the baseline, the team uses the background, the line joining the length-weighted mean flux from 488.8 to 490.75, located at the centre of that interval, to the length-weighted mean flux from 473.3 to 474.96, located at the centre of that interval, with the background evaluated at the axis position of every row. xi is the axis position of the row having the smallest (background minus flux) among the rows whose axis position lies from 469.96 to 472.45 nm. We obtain 472.070 nm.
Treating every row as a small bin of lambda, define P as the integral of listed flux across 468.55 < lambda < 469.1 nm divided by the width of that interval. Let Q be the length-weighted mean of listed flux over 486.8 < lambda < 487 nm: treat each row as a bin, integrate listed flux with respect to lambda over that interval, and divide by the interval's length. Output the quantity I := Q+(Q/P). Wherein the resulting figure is 9.5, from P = 11.0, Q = 8.66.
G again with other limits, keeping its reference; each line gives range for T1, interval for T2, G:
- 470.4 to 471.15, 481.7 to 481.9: -1.19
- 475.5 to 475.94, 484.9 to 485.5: -0.12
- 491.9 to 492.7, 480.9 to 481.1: -0.26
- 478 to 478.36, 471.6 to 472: 1.32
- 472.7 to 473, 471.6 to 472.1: -0.35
